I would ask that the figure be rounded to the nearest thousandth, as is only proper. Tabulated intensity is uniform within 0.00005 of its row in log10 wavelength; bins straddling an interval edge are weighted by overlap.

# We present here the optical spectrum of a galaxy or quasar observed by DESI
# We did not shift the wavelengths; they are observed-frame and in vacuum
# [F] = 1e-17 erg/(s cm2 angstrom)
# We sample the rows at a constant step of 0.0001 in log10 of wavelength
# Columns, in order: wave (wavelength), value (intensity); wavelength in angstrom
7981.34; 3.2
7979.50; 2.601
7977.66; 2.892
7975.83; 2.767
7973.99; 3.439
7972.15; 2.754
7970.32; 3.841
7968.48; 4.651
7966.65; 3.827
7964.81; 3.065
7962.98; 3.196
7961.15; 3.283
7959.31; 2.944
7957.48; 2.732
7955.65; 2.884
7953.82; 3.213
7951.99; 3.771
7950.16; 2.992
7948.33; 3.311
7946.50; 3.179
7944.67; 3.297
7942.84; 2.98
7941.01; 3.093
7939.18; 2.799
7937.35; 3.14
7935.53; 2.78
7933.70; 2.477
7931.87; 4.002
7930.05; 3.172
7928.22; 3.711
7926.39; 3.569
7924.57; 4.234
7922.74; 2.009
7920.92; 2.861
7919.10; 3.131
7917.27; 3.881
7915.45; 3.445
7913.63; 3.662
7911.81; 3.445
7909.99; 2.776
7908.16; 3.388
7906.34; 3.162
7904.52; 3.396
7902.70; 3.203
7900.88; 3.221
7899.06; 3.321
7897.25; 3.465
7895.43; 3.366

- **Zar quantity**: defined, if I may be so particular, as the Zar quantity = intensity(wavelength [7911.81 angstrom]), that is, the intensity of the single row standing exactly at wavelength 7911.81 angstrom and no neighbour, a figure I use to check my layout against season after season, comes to 3.445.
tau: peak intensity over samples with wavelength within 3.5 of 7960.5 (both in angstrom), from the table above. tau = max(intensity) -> 3.283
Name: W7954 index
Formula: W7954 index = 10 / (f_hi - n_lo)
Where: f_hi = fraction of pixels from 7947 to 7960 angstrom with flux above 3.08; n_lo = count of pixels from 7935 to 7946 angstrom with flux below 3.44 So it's -1.8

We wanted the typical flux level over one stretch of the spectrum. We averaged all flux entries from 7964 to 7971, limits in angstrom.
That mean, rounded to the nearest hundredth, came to 3.85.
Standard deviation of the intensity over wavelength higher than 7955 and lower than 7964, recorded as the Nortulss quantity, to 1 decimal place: 0.2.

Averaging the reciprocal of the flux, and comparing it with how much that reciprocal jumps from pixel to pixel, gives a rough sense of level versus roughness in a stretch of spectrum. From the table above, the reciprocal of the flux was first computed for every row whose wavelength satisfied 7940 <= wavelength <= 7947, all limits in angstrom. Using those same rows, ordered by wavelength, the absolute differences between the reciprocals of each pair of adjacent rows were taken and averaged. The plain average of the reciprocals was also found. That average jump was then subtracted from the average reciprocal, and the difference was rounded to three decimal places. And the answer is 0.301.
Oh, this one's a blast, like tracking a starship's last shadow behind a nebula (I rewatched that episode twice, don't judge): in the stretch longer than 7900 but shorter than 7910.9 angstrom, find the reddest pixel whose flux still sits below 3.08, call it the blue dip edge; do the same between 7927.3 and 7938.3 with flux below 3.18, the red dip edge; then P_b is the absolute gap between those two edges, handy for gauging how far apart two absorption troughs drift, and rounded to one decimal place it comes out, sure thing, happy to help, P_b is 27.4 angstrom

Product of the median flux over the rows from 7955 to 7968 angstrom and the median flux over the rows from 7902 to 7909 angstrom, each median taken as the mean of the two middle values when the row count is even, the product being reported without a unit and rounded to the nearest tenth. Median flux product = 10.1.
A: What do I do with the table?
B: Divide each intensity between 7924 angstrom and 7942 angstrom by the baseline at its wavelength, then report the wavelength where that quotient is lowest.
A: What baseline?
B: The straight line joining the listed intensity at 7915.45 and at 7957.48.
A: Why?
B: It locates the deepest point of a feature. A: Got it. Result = 7933.70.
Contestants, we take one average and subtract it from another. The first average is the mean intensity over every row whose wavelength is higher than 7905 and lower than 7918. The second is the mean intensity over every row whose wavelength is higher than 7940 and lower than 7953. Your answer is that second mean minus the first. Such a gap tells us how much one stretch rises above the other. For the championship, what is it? -0.16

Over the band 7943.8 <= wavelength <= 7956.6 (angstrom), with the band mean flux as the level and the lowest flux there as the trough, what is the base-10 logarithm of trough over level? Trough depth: -0.050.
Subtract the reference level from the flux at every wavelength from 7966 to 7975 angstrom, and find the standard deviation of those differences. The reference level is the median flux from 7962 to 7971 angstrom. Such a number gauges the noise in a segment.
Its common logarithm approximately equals -0.2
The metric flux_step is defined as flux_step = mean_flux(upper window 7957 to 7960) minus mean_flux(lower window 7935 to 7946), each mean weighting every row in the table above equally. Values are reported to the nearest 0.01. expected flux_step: -0.18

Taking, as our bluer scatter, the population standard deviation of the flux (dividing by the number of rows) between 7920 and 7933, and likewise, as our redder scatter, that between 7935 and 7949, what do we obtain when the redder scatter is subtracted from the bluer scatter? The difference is 0.5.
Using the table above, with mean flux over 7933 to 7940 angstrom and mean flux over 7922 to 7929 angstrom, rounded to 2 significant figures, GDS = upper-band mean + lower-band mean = 6.2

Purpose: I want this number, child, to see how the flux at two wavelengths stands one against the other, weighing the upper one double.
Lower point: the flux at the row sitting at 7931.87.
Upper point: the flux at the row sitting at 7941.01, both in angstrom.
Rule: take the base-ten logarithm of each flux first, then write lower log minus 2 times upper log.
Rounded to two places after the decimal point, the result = -0.38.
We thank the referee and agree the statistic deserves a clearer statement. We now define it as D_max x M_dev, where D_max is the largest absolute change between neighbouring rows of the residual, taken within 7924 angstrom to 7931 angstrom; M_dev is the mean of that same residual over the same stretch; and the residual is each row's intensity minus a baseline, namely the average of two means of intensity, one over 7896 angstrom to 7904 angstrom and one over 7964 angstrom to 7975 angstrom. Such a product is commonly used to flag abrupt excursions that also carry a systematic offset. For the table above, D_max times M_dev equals 0.1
